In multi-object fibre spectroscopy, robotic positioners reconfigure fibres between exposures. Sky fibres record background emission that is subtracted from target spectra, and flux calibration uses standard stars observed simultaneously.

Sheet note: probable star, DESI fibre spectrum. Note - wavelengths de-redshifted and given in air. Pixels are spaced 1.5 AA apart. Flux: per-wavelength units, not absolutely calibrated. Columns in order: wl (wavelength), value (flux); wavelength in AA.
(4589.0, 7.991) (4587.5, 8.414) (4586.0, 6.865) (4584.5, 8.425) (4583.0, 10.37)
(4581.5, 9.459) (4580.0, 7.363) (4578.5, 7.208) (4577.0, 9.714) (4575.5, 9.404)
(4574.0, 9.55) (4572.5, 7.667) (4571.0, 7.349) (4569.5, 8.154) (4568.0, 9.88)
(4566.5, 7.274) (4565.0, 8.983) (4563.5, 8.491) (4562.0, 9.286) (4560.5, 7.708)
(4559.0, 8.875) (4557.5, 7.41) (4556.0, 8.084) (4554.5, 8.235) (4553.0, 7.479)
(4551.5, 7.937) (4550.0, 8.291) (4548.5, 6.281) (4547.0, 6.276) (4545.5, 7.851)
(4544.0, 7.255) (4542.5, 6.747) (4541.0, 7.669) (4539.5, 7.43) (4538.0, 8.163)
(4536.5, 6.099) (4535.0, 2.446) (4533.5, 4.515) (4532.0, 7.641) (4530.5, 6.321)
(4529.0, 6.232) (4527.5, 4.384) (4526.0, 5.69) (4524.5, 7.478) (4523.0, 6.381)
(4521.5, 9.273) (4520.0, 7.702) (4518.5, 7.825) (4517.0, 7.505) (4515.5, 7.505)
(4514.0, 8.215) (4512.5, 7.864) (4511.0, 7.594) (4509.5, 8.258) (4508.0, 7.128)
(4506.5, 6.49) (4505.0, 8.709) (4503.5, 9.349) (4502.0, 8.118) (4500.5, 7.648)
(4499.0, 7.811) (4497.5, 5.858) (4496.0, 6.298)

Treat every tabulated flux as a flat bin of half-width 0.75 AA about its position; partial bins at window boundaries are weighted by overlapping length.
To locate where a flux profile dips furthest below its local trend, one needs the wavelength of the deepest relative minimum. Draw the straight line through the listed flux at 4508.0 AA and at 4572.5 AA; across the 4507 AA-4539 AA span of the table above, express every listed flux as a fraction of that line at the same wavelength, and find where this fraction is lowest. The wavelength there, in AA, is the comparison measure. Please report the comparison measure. 4535.0 AA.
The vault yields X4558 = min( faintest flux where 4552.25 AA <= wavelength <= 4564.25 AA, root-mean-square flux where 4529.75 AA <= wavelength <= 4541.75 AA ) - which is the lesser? 6.5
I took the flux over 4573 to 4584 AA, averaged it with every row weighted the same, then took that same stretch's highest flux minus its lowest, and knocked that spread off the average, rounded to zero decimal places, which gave 6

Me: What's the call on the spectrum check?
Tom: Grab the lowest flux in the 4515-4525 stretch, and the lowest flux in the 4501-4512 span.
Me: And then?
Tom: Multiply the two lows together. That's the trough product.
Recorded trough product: 41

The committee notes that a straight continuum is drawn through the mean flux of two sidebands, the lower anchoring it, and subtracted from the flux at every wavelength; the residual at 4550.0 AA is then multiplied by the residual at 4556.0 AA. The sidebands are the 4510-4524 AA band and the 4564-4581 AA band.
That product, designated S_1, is -0.019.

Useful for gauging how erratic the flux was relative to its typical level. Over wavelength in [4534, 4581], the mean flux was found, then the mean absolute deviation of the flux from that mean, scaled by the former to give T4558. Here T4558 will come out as 0.12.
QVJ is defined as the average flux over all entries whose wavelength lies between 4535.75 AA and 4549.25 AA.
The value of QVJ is 7.1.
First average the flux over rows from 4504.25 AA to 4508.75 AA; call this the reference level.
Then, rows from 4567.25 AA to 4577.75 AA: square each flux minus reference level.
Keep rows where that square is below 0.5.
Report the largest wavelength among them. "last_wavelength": 4572.5 AA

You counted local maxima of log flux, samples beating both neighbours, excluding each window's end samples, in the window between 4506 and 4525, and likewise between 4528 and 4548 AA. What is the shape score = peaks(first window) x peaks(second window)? 16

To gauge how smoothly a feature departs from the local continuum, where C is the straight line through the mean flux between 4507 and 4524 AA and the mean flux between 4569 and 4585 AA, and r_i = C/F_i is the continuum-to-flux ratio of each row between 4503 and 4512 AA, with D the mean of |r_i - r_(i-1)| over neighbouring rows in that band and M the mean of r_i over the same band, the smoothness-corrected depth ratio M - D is 0.84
